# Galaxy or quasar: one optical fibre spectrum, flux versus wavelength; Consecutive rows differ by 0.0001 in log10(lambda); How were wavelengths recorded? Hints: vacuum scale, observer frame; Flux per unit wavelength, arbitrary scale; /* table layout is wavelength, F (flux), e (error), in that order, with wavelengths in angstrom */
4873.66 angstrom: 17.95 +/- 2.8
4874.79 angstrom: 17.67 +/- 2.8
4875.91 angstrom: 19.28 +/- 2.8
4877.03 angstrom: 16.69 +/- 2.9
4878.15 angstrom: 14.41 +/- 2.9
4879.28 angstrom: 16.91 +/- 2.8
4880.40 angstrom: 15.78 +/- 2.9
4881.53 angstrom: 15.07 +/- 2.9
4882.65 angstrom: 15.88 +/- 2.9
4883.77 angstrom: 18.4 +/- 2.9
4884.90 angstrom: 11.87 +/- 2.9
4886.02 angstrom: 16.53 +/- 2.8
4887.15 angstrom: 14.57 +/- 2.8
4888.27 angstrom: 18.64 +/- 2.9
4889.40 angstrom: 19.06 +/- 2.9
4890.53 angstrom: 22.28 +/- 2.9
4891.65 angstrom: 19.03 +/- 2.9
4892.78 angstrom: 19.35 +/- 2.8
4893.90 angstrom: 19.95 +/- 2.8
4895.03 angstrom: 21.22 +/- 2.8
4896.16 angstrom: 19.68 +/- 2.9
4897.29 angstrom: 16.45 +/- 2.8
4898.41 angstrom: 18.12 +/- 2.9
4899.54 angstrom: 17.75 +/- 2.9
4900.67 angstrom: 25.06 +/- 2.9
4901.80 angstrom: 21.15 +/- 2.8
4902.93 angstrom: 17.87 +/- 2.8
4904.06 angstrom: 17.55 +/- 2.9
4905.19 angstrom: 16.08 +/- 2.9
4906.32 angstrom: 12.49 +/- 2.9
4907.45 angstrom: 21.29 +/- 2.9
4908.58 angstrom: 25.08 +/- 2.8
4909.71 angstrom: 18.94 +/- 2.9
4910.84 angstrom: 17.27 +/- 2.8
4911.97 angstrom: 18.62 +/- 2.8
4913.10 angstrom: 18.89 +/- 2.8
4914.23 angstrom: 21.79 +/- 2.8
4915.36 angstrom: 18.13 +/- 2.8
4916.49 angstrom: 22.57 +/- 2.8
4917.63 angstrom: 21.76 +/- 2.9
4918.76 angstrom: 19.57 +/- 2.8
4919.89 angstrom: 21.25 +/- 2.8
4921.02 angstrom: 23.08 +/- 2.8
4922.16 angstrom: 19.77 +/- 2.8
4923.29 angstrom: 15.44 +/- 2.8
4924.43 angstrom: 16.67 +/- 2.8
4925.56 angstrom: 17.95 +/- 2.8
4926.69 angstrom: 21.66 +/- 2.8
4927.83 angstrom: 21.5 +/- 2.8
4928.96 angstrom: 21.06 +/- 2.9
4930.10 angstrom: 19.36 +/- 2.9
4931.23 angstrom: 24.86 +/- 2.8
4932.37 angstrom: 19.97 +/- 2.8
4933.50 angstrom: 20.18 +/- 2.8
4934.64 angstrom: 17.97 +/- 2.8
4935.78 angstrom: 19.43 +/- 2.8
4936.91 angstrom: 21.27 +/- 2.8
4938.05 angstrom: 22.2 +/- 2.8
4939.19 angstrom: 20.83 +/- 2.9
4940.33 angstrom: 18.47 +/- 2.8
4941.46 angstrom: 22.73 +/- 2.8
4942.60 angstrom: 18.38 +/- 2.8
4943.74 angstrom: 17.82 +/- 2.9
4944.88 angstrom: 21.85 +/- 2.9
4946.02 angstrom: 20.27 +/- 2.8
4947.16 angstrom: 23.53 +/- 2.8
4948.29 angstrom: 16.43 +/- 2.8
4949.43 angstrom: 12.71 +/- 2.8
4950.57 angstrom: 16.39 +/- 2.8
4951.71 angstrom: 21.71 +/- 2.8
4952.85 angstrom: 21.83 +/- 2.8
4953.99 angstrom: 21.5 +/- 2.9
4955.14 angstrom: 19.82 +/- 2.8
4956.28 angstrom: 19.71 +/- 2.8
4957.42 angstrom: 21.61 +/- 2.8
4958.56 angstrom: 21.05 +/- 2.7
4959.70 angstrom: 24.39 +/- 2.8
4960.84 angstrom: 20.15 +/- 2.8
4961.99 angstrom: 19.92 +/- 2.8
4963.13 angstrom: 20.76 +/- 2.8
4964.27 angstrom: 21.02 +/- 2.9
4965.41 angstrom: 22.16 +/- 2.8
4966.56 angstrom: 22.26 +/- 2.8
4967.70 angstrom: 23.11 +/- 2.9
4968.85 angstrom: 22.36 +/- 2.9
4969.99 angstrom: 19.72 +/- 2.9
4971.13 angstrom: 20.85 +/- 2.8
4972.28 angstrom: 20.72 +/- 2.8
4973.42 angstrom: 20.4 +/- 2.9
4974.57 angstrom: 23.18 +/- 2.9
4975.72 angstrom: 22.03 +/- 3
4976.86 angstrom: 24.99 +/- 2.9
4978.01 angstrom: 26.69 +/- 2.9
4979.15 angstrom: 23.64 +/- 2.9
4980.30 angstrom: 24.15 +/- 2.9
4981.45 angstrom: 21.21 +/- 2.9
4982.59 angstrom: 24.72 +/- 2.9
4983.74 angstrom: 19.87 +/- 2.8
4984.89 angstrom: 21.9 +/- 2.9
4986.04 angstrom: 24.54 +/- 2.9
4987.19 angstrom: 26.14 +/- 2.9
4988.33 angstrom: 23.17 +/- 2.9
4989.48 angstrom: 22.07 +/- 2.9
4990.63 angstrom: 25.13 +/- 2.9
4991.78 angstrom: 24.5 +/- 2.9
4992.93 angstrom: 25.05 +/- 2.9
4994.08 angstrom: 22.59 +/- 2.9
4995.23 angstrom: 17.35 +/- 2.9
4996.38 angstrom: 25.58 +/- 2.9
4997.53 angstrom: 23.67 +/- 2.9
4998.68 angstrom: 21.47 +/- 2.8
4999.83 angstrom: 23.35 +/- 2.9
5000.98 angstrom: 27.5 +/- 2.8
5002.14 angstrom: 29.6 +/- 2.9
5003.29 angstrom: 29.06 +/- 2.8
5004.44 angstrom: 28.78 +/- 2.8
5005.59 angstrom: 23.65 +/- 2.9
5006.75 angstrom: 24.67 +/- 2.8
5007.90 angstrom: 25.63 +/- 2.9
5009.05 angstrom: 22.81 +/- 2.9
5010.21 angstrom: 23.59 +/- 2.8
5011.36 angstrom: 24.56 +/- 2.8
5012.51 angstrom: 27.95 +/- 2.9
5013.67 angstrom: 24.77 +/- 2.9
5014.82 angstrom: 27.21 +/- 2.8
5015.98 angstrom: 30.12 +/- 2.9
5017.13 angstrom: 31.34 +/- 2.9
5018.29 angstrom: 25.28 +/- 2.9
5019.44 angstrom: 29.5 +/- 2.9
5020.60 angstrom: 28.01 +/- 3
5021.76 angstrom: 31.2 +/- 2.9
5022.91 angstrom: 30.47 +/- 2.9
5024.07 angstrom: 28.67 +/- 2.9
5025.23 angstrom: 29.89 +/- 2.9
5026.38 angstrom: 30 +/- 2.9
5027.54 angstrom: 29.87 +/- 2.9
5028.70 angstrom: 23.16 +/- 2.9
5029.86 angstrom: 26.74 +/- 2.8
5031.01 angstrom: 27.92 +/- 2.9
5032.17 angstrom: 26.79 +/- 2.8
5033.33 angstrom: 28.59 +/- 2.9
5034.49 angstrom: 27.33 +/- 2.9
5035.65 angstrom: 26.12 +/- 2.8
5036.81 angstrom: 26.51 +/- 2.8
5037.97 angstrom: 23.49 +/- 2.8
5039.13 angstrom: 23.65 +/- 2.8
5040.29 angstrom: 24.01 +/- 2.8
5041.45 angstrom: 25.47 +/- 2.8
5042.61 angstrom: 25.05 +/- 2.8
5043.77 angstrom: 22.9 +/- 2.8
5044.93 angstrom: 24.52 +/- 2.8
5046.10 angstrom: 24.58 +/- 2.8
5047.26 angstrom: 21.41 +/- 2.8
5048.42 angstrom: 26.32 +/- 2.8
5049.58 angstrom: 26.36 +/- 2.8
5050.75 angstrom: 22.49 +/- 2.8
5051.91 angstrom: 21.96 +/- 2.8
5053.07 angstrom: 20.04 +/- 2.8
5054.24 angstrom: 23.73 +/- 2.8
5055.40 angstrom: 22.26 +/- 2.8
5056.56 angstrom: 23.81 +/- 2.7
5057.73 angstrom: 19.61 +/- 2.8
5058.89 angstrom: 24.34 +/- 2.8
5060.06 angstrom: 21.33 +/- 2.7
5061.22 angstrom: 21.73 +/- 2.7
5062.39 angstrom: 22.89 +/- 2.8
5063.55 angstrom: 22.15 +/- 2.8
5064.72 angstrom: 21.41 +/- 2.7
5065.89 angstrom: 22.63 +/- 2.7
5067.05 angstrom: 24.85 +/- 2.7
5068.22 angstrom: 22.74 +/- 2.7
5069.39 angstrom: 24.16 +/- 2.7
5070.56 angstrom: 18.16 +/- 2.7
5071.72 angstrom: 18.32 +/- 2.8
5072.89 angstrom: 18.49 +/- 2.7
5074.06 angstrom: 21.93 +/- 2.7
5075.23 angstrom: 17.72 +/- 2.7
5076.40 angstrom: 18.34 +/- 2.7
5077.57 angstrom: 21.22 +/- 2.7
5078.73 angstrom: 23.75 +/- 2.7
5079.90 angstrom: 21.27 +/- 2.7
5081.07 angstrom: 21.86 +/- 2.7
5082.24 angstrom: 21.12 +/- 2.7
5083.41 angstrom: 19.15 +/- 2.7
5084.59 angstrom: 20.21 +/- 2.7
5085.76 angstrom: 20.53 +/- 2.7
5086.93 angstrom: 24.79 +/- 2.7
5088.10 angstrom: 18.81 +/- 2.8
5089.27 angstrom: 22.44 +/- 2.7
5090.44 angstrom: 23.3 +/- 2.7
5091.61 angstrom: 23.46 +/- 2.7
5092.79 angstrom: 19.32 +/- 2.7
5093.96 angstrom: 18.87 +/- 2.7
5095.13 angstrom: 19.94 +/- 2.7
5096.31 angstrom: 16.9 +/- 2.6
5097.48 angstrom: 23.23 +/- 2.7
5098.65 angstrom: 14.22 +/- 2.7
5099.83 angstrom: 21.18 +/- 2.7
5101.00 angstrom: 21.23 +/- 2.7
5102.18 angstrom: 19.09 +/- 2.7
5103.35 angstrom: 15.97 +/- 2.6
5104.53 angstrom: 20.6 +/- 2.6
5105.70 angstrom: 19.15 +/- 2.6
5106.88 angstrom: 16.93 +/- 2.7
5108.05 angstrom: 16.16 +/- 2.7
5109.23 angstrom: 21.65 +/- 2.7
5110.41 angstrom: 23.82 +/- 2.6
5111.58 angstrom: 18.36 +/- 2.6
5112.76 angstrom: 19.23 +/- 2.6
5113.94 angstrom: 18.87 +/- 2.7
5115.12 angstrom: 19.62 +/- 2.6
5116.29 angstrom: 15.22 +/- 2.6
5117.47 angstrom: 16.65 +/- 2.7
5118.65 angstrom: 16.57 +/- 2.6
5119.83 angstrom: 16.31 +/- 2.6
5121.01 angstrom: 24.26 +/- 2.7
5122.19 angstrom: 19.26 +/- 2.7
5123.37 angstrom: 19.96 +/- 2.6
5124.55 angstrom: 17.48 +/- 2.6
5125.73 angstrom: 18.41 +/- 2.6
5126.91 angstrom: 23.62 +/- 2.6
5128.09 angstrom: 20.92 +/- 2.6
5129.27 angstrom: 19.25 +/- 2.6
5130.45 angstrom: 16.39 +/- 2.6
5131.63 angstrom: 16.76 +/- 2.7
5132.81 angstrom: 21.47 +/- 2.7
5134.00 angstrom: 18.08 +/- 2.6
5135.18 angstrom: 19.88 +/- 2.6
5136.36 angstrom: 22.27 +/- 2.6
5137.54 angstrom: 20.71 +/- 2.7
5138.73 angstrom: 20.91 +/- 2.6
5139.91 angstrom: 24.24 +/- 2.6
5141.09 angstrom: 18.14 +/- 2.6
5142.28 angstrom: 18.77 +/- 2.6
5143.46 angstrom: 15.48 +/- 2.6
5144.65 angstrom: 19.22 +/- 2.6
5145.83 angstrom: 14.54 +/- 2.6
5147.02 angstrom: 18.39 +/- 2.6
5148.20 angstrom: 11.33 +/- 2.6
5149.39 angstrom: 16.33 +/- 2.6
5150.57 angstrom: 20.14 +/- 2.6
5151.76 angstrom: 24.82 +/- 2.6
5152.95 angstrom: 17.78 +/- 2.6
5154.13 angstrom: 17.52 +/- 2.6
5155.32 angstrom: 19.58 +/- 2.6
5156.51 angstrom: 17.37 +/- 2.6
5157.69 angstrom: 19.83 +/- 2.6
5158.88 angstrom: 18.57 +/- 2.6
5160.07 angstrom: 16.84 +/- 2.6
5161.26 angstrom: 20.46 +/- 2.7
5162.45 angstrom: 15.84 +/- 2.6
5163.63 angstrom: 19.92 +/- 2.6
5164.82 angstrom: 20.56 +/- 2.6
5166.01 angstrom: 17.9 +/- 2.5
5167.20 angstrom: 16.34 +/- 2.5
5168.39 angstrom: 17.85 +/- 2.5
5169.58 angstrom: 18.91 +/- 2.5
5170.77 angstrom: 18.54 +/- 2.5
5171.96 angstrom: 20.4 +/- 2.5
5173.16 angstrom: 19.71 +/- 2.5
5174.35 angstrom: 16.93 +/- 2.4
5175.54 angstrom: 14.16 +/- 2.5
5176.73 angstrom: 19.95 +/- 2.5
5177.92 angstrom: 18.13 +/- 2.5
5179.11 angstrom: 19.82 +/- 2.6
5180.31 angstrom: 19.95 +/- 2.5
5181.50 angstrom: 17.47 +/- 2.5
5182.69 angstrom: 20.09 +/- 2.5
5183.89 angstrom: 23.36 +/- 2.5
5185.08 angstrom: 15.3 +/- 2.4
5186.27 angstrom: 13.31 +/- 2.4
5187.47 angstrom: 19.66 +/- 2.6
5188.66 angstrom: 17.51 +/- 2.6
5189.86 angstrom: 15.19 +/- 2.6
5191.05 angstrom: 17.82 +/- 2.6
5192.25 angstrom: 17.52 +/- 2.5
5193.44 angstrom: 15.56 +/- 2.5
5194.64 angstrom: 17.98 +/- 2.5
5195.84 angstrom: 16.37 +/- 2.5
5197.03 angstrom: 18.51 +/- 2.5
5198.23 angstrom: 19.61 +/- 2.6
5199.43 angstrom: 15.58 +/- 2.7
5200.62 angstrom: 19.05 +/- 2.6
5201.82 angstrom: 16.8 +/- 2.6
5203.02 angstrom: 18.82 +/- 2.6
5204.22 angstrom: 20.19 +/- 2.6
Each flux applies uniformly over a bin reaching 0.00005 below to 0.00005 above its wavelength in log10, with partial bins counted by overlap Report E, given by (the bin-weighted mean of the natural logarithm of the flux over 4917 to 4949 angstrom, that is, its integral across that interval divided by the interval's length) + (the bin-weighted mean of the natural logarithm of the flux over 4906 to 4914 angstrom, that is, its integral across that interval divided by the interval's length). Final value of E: 5.94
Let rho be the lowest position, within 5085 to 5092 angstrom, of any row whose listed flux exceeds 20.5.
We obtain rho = 5085.76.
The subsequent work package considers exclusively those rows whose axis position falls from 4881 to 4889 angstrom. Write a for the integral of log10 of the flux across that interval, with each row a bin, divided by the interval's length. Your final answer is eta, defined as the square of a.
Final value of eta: 1.44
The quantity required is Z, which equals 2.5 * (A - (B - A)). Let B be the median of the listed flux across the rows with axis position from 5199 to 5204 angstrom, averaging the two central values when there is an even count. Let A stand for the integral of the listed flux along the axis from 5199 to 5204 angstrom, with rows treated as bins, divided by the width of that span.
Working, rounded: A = 17.8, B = 18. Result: 45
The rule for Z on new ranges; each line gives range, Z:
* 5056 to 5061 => 55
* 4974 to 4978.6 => 61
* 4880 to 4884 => 41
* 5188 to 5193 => 41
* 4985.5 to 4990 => 60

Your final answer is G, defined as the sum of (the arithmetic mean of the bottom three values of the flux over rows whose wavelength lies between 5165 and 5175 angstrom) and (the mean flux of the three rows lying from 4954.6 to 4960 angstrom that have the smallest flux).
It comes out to 37.2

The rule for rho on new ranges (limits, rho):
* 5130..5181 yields 5132.81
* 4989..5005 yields 4989.48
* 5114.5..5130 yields 5121.01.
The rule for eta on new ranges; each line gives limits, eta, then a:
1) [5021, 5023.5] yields 2.21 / 1.49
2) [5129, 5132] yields 1.53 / 1.24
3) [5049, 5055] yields 1.84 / 1.36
